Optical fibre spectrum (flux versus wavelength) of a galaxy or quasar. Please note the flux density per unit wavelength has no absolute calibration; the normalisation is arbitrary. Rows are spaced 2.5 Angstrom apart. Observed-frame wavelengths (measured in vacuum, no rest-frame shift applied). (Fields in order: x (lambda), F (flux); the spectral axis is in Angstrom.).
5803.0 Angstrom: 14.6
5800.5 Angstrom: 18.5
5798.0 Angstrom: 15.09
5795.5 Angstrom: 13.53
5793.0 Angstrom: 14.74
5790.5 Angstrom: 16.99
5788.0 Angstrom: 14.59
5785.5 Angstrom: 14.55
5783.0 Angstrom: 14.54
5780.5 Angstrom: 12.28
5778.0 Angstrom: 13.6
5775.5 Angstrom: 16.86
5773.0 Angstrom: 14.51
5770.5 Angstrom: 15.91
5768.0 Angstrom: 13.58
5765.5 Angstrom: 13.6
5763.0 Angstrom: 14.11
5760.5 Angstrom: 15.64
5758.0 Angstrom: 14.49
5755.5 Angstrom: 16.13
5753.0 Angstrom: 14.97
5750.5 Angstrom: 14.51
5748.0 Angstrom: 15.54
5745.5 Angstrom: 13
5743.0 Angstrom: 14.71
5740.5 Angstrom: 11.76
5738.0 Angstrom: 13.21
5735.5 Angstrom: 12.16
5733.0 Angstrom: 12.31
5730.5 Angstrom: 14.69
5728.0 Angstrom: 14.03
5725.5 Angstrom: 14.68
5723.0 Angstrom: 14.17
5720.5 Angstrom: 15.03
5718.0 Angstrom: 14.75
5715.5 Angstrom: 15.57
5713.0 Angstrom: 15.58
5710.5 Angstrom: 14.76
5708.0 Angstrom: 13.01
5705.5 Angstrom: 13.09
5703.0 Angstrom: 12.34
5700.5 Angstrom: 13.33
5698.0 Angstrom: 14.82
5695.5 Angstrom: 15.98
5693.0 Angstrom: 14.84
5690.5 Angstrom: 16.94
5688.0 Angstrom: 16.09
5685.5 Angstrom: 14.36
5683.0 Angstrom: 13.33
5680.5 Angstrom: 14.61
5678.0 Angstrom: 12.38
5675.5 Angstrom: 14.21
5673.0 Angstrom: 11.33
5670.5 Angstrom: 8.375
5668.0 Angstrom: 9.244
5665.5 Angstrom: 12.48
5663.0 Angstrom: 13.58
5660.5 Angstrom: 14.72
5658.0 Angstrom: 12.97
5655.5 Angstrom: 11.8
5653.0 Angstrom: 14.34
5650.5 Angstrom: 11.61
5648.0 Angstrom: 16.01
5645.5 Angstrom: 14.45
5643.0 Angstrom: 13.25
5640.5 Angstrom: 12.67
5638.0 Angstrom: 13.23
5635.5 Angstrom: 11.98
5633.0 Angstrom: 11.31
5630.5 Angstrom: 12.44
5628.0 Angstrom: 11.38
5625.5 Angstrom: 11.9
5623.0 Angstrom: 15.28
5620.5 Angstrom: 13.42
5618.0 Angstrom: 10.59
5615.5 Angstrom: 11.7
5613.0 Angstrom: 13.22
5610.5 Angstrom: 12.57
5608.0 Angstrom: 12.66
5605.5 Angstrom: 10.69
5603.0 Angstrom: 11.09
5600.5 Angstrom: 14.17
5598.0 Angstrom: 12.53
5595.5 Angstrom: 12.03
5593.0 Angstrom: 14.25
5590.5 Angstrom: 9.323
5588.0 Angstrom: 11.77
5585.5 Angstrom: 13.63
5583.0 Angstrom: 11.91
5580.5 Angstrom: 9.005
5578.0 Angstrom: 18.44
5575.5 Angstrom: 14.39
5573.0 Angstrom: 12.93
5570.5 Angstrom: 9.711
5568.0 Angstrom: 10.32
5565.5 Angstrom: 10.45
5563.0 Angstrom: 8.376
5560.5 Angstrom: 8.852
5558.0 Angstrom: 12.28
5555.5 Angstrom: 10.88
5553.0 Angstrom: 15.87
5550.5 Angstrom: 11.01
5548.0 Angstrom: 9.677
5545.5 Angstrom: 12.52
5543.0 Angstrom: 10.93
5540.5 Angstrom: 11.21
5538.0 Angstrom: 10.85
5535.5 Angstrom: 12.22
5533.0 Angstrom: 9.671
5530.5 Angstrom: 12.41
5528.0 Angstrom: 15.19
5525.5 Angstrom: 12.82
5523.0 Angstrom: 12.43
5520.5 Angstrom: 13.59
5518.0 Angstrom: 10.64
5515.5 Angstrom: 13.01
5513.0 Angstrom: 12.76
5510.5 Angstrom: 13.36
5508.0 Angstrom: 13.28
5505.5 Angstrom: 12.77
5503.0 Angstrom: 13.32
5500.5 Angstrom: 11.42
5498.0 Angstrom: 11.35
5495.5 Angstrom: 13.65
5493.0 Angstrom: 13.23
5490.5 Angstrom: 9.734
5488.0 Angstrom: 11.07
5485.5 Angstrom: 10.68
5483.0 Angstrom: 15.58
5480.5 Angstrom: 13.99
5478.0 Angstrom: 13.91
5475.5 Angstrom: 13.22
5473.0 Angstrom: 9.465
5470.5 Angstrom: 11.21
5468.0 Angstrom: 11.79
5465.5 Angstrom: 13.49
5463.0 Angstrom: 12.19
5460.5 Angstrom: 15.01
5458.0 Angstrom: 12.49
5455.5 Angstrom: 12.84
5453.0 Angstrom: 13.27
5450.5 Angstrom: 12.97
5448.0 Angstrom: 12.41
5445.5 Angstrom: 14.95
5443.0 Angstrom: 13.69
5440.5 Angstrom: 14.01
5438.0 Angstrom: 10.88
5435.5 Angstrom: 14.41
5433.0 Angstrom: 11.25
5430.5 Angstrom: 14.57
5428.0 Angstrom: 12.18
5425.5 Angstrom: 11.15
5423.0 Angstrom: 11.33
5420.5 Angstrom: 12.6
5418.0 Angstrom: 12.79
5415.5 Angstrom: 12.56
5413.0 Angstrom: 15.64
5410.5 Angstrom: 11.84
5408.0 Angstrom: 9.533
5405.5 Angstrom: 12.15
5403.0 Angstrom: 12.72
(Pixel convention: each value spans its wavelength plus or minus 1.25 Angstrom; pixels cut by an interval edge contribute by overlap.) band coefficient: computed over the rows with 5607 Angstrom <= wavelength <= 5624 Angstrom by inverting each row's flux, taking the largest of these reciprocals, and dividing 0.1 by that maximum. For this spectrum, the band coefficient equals 1.06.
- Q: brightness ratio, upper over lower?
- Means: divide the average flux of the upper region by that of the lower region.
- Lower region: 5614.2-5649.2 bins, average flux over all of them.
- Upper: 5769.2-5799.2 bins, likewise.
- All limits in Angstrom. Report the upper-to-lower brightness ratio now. 1.15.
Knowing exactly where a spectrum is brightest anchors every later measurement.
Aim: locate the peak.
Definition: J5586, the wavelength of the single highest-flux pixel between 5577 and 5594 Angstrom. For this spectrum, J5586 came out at 5578.0 Angstrom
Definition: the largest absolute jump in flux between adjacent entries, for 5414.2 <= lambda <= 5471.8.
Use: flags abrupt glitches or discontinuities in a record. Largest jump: 3.5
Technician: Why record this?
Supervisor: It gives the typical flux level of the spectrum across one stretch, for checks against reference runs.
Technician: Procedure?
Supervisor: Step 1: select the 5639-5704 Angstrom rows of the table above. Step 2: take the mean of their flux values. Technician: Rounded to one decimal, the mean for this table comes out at 13.5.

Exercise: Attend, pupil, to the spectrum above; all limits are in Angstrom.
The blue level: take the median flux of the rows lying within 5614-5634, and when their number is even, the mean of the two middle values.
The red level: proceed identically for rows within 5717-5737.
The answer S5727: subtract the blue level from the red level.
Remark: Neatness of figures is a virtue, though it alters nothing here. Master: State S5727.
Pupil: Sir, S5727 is 2.6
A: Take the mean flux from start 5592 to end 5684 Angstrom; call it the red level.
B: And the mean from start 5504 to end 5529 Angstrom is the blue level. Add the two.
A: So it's 25.6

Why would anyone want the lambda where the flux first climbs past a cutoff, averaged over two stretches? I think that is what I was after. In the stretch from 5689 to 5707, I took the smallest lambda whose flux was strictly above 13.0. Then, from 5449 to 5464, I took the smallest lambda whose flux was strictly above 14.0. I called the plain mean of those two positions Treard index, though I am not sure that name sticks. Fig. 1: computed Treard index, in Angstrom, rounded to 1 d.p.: 5575.5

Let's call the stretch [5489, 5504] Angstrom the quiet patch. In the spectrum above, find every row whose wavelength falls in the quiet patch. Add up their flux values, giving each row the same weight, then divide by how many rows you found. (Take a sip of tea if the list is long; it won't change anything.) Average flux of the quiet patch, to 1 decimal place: 12.1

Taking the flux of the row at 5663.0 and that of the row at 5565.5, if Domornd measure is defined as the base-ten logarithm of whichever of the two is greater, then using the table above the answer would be 1.13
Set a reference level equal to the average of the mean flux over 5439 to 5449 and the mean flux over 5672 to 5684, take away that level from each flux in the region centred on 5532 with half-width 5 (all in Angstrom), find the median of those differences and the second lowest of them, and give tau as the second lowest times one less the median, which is -2.7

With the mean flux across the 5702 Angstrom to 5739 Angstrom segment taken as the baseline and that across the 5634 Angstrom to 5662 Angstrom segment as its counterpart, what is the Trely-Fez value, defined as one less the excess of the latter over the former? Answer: 1.6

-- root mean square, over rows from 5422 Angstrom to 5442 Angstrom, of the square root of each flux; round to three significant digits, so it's 3.53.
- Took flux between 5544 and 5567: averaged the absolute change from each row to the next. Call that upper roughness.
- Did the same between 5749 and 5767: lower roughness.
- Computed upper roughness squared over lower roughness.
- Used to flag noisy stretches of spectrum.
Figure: 6.7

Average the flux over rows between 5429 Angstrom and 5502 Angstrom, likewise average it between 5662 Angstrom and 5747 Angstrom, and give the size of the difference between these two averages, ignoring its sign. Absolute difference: 1.0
